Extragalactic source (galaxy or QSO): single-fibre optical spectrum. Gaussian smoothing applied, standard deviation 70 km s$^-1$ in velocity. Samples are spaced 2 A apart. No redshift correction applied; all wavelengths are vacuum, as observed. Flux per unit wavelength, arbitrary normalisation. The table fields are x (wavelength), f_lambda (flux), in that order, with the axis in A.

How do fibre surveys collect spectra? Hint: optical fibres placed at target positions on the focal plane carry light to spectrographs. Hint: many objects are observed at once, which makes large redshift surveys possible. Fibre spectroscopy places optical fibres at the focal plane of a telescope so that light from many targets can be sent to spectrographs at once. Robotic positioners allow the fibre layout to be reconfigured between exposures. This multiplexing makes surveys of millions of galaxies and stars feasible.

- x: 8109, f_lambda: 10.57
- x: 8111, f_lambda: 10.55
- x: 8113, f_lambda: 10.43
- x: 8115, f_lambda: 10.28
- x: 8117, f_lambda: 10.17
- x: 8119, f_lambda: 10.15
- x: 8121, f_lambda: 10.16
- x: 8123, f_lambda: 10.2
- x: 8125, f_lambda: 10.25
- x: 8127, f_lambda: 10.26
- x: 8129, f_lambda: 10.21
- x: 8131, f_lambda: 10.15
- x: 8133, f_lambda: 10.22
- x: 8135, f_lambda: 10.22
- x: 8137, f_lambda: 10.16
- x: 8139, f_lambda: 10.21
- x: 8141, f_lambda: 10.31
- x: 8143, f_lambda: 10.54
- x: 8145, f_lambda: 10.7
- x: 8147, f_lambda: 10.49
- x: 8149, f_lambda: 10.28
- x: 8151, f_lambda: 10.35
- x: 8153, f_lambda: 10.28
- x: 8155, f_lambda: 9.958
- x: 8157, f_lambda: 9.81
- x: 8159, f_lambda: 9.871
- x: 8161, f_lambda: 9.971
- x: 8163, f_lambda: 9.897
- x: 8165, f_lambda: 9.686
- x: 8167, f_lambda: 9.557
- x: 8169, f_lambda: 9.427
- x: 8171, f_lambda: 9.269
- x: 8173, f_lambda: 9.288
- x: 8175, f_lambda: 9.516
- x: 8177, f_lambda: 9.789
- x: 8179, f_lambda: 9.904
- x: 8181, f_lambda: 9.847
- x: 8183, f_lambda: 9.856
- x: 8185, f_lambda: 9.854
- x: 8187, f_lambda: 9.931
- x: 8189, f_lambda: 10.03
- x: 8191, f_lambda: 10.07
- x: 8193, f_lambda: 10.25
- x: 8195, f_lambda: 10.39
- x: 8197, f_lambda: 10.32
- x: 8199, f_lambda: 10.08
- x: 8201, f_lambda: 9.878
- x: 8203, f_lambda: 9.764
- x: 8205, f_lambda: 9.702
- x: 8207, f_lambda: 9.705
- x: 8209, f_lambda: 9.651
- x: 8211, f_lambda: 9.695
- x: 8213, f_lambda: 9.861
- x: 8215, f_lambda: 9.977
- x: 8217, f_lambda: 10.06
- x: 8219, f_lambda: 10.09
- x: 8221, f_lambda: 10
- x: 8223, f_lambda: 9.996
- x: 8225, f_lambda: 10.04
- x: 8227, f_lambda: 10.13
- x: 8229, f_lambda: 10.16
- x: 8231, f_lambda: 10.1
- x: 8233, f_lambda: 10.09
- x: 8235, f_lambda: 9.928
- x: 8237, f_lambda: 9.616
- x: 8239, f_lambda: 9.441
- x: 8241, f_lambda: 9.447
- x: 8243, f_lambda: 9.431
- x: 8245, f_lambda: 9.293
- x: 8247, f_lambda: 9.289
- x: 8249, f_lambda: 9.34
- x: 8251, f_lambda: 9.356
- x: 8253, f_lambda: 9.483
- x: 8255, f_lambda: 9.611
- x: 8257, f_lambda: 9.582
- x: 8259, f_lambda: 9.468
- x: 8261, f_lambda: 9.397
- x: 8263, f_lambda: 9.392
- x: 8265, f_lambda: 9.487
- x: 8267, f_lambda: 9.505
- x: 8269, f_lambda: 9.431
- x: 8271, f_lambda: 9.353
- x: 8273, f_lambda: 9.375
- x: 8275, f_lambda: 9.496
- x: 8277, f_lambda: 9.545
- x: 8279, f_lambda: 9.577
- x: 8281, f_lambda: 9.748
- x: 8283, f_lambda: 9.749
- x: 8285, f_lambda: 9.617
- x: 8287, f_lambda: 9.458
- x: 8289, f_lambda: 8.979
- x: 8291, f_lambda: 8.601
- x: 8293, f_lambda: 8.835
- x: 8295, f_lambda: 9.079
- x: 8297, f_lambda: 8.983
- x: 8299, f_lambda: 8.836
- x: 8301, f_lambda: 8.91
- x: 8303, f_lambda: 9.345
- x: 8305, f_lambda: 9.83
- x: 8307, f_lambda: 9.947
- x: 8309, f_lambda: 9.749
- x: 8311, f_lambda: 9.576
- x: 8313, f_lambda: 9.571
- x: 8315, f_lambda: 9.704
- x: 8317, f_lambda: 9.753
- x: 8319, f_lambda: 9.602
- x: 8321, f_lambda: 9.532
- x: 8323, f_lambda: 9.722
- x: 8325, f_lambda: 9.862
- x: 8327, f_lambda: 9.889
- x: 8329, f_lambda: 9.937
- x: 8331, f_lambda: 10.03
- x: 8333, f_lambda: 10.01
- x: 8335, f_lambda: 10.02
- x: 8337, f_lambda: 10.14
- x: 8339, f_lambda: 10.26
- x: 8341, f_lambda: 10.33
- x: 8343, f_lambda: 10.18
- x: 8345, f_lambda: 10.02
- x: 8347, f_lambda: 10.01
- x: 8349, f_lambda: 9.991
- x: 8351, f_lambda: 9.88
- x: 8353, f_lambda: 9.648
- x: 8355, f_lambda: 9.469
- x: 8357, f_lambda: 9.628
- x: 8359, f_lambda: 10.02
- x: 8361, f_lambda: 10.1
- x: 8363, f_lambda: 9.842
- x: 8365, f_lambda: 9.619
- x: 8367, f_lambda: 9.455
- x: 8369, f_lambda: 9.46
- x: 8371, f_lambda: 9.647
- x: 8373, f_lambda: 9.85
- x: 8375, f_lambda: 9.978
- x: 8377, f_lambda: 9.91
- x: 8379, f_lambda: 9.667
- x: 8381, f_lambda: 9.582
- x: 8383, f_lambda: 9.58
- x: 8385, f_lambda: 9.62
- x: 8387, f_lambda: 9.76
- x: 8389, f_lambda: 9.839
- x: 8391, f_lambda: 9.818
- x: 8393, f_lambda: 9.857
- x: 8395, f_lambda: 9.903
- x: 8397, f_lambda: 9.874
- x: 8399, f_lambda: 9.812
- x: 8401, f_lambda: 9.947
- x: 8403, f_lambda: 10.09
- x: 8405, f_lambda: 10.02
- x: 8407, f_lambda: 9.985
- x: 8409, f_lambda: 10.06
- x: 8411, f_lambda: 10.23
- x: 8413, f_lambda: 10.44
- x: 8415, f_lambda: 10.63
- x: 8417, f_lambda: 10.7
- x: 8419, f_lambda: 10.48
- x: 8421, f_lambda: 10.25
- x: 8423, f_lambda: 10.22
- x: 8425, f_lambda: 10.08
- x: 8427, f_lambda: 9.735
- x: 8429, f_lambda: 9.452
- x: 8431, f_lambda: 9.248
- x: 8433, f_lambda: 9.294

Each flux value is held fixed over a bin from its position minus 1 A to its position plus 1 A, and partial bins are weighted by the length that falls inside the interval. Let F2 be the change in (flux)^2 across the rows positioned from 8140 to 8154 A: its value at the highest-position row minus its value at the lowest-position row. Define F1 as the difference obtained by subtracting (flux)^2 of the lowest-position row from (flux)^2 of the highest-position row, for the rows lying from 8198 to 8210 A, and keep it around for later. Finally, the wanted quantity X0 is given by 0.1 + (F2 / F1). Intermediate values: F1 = -8.5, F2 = -0.6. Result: 0.2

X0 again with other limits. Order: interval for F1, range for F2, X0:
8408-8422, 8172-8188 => 3.3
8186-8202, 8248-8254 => -2.5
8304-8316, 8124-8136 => 0.3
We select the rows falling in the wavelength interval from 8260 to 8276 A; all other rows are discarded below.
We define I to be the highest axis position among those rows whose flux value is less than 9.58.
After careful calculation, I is 8275 A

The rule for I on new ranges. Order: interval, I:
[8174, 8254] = 8253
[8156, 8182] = 8175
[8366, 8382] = 8369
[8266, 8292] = 8291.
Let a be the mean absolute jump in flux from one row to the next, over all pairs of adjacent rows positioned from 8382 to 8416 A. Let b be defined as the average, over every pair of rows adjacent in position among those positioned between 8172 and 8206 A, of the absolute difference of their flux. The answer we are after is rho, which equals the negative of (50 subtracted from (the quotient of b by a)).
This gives 48.7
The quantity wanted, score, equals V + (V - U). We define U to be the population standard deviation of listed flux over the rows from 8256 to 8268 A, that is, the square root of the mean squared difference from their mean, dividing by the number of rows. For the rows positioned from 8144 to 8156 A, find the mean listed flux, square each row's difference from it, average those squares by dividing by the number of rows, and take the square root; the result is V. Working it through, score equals 0.4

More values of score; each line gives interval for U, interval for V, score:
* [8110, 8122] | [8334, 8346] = 0.1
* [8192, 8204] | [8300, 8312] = 0.5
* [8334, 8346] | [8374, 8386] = 0.2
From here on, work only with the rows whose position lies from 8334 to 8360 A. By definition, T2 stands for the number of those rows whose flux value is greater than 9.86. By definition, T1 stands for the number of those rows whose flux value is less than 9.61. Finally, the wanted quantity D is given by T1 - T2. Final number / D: -9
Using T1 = 1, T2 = 10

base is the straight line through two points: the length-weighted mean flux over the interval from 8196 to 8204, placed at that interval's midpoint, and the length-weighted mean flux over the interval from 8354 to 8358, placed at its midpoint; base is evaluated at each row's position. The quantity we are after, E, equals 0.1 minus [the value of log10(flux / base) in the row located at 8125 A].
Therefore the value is 0.10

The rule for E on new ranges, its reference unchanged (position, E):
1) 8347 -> 0.08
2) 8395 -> 0.08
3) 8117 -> 0.10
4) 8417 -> 0.04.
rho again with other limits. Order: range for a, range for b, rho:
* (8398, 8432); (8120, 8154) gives 49.4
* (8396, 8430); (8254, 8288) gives 49.5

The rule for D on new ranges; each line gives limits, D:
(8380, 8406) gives -3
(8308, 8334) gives -1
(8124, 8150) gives -13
